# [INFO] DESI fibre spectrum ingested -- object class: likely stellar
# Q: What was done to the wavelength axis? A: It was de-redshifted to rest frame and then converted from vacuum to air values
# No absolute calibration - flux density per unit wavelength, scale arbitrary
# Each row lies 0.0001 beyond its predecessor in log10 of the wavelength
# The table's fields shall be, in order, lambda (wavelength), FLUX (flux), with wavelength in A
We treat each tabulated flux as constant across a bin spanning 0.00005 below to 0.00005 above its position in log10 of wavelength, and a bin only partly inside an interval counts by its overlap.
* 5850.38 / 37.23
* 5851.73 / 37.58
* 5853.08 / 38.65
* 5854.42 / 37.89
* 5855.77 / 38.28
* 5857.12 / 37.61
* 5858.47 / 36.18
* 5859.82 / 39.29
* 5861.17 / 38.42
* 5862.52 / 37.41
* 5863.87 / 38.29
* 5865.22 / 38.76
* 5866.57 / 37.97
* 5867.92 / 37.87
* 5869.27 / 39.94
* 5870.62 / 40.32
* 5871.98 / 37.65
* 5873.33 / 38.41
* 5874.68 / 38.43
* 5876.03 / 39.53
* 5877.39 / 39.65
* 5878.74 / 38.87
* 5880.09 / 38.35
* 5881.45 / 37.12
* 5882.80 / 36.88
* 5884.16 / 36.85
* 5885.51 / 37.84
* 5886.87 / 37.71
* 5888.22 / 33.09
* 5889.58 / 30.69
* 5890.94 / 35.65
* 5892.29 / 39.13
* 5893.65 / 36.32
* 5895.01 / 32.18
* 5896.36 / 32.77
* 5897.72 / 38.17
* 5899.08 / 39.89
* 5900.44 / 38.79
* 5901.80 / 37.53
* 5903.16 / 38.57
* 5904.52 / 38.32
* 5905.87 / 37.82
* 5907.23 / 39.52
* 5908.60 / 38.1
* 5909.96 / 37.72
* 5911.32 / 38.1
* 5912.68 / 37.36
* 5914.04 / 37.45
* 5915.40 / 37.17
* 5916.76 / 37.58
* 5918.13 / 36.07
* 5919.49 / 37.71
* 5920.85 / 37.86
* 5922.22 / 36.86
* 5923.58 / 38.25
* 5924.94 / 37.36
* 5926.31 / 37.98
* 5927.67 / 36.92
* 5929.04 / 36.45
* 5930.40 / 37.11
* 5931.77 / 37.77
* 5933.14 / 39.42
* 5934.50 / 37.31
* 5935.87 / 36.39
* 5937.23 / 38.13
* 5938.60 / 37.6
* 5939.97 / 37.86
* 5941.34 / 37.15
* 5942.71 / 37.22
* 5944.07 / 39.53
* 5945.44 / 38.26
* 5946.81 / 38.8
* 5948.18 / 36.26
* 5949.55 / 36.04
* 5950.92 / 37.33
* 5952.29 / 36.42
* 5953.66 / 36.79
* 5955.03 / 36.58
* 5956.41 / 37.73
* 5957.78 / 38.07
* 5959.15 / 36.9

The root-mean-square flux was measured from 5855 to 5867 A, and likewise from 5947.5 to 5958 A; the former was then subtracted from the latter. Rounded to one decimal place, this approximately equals -1.1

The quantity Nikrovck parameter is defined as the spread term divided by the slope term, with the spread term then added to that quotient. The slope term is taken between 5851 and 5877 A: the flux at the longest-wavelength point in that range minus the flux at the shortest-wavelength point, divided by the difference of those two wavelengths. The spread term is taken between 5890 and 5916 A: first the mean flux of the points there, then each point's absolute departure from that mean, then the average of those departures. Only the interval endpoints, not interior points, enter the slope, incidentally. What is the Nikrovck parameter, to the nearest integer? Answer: 18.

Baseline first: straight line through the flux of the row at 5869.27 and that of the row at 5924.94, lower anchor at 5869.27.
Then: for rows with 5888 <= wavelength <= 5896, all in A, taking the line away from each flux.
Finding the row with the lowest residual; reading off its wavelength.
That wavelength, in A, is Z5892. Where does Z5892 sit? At 5889.58 A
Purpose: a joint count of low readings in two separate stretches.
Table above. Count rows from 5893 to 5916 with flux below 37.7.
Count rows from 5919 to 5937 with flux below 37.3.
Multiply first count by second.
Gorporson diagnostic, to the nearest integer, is 35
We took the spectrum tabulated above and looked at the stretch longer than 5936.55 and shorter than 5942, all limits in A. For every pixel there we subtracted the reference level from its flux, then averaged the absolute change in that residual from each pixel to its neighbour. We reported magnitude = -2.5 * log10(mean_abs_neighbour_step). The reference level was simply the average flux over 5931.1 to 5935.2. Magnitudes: 0.75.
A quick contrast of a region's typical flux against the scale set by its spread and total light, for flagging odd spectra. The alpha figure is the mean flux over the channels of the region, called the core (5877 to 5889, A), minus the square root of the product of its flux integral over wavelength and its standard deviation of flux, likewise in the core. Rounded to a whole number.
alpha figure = 9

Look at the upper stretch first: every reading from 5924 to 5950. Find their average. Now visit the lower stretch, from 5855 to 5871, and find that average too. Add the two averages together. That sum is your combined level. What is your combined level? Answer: 75.9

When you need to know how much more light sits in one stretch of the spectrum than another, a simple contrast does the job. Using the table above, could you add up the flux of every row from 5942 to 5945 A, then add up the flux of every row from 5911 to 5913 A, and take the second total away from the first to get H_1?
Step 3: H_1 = 1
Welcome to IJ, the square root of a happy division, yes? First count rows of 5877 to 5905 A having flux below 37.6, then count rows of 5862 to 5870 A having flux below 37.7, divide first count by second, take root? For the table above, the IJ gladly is 3.2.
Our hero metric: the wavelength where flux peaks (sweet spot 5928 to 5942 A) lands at 5933.14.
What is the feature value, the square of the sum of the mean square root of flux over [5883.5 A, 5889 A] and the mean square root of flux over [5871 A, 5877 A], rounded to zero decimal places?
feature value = 150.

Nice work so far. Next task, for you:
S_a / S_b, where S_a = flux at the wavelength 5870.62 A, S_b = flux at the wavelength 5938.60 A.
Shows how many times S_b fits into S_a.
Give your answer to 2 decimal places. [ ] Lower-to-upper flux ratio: 1.07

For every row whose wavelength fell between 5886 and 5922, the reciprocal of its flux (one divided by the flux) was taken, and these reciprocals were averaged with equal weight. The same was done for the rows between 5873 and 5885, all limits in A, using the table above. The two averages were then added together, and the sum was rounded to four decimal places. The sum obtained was 0.0533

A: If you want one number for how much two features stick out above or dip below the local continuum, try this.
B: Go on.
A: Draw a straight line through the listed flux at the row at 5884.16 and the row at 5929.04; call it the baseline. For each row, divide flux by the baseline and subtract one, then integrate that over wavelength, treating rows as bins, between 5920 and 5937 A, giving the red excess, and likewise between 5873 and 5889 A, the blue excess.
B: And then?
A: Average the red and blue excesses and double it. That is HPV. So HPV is 0.83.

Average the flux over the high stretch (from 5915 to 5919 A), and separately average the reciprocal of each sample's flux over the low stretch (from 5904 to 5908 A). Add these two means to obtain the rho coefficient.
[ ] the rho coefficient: 37.0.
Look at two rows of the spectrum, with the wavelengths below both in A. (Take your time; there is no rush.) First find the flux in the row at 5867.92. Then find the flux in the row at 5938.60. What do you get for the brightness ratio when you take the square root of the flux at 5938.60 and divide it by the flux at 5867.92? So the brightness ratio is 0.162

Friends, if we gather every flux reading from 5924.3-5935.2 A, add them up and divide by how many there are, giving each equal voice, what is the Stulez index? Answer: 37.5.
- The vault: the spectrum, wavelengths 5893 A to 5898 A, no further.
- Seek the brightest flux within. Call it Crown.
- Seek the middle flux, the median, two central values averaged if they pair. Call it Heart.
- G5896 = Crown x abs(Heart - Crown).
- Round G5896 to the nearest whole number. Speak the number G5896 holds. 138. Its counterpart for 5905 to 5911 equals 62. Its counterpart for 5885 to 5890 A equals 92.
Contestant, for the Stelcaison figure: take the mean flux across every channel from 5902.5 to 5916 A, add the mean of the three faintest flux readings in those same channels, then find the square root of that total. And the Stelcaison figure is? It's 8.68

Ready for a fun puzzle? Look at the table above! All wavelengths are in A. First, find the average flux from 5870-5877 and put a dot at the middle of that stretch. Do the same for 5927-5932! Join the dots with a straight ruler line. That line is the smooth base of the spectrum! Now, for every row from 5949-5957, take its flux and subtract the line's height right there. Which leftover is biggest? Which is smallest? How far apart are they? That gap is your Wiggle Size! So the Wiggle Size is 1.9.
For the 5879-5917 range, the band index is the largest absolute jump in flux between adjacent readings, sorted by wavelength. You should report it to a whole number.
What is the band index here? 5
